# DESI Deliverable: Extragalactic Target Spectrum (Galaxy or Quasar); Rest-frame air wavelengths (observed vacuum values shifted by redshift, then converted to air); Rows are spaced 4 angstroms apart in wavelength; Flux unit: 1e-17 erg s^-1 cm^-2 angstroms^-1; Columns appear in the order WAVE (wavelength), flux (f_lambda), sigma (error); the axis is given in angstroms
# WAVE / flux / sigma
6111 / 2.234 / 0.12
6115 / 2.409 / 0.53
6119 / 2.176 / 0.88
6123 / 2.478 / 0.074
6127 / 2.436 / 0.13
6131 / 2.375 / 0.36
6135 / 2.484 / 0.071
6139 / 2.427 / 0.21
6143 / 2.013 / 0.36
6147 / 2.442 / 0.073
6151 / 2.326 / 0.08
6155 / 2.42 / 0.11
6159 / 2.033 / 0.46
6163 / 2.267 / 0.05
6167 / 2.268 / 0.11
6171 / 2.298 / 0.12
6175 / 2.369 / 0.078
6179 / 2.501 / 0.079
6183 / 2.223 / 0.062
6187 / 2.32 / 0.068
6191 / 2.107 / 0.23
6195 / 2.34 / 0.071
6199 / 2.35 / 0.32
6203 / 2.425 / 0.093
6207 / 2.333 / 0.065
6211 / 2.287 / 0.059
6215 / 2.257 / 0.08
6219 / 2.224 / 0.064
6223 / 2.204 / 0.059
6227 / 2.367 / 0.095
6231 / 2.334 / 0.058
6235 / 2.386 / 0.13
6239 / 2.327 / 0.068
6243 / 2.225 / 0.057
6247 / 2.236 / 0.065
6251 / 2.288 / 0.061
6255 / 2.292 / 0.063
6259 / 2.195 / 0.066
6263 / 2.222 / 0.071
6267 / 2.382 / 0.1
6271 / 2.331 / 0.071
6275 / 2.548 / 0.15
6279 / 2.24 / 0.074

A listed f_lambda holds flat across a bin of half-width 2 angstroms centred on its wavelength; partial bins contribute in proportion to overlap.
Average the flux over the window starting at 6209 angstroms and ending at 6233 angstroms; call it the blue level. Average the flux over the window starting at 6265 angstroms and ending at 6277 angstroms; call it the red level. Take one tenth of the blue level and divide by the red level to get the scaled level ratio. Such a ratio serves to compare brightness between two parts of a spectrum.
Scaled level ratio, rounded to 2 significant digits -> 0.094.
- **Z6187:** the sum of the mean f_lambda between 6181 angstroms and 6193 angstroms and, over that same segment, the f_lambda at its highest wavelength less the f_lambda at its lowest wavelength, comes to 2.10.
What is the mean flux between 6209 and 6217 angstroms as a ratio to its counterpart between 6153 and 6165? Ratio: 1.01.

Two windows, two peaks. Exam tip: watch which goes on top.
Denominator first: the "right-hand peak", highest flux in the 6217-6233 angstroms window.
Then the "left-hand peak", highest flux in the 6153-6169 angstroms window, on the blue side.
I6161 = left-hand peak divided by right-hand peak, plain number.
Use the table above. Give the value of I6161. 1.02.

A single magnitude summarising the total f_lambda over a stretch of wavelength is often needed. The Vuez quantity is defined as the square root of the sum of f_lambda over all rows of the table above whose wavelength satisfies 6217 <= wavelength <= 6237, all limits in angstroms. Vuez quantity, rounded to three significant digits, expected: 3.39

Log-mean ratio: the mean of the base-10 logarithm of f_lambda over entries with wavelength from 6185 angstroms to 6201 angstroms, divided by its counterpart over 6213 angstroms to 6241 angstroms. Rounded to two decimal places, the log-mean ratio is 0.99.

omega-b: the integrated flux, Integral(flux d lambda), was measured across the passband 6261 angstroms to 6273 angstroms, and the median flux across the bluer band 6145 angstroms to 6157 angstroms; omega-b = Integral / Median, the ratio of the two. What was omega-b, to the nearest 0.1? 11.5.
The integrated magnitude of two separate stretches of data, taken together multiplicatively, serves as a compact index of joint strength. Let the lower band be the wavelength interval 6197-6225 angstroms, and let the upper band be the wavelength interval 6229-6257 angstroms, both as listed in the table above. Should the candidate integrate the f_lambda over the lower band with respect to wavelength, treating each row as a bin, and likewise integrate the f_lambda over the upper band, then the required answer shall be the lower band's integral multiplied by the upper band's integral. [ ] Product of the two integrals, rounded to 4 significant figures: 4139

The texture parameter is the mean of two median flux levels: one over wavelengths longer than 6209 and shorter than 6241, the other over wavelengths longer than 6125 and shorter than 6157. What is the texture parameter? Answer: 2.365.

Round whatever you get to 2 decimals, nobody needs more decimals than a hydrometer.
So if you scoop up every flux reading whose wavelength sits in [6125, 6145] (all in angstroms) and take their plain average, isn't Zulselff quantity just 2.35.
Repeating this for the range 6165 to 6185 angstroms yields 2.33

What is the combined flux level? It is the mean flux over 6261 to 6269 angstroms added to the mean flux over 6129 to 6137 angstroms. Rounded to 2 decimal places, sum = 4.73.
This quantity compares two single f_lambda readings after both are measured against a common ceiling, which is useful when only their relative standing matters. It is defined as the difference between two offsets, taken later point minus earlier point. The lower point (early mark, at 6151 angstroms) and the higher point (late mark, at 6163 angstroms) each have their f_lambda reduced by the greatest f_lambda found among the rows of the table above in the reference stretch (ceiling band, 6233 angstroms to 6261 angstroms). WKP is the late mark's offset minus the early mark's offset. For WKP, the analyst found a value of -0.1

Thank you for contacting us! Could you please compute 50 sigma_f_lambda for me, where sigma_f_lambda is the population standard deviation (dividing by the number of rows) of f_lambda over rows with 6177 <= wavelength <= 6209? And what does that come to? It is 5.6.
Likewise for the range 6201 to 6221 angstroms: 3.5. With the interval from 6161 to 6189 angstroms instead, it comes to 4.2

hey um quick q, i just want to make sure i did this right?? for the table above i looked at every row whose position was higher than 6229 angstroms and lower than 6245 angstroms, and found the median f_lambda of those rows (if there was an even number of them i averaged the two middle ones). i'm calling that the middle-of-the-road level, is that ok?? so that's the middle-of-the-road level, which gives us 2.33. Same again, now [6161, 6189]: 2.30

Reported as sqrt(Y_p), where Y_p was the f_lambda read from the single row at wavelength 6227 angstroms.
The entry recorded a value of 1.54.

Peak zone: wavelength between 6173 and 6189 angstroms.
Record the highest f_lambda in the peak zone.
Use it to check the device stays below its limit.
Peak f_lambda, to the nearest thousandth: 2.501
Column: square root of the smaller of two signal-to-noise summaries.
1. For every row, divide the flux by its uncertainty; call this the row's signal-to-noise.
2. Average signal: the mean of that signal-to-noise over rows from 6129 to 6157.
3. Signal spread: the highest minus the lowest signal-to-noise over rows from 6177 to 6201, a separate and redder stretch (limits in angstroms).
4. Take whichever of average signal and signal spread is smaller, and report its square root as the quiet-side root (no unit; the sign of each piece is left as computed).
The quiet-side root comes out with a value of 4.52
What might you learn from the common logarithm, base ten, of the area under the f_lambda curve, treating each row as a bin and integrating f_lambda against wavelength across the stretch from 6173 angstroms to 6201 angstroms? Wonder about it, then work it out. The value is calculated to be 1.812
